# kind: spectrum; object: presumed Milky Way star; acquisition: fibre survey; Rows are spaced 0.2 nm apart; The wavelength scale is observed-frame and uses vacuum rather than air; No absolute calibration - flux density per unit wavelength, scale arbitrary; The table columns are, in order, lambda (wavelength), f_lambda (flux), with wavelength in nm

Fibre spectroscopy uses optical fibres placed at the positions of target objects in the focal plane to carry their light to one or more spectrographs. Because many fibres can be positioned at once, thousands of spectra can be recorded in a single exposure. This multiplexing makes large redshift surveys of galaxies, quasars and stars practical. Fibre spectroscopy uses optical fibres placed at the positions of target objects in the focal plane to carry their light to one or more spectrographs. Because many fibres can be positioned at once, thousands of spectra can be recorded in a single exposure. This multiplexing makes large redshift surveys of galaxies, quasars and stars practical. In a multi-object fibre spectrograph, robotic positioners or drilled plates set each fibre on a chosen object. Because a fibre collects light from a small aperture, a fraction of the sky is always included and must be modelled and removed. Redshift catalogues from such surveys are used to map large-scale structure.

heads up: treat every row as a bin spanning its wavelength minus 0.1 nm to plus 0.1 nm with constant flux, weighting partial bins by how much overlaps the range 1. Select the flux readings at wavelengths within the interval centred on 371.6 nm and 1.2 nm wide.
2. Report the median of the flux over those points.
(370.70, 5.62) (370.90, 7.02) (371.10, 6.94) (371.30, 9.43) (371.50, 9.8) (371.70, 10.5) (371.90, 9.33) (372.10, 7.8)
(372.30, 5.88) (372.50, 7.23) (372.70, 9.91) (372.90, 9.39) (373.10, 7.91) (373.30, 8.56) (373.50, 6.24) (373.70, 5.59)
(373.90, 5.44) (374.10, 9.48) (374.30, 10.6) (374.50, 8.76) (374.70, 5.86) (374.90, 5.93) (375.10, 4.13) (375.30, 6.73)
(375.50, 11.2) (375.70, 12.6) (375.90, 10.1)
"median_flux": 9.38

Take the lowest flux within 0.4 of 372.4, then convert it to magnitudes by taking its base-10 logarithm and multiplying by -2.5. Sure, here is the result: -1.92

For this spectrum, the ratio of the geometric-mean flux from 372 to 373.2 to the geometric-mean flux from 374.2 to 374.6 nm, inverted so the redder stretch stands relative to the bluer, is 1.22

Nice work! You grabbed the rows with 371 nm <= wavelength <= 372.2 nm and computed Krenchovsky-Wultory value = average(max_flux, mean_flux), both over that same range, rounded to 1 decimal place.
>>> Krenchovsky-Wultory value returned 9.7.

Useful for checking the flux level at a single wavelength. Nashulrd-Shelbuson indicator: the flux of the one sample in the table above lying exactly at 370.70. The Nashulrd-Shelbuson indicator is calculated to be 5.62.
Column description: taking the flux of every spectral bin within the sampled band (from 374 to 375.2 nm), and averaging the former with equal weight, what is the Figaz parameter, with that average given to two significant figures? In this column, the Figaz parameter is 7.5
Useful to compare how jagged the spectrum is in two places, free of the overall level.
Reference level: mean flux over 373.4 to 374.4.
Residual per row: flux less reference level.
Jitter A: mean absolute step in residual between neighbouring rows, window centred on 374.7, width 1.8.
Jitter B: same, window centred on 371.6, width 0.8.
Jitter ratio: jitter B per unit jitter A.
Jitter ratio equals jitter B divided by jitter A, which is 0.32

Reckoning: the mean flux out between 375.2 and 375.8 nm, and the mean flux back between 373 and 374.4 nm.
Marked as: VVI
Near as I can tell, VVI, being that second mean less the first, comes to -2.49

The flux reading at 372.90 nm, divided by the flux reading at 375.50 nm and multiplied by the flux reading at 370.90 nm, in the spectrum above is 5.9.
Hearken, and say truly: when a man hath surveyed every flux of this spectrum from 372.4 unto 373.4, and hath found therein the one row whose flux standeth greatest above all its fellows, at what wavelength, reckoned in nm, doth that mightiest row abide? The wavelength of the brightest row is 372.70 nm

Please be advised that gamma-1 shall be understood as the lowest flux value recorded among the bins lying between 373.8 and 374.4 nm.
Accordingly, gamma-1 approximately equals 5.44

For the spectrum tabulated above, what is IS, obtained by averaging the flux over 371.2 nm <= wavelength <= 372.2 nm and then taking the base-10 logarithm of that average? 0.97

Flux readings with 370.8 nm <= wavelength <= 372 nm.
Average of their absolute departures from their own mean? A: 1.2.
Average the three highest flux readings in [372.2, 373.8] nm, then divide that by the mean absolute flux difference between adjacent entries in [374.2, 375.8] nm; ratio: 4.3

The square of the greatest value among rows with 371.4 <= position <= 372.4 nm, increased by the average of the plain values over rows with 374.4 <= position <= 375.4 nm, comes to 117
